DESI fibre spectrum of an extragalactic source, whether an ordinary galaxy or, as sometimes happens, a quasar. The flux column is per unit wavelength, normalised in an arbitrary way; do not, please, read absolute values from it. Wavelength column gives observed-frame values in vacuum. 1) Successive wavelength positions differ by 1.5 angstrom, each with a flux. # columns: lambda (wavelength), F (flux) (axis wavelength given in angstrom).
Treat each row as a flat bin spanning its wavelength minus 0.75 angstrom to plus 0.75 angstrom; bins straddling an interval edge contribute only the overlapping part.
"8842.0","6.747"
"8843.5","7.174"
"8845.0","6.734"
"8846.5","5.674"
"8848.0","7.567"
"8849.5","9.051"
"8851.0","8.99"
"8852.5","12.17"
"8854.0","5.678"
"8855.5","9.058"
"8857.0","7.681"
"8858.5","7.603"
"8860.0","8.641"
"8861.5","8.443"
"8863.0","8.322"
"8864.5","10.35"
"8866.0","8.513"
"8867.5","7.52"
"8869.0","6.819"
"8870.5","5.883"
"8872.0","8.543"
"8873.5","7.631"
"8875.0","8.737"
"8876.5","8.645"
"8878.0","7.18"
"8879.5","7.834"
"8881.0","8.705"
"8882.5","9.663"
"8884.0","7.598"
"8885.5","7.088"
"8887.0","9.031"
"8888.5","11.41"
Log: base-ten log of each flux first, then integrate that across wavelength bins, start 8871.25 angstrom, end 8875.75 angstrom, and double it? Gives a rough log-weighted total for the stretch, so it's 8.27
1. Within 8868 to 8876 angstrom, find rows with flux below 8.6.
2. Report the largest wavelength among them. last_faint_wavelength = 8873.5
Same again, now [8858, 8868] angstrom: 8867.5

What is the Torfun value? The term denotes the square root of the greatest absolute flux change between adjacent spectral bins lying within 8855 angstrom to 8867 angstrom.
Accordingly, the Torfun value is 1.4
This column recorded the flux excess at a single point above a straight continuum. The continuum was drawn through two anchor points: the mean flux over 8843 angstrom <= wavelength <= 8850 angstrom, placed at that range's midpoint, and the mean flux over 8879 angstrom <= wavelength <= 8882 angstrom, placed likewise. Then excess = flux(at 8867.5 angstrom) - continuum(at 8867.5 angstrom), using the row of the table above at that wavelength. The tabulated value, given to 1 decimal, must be -0.4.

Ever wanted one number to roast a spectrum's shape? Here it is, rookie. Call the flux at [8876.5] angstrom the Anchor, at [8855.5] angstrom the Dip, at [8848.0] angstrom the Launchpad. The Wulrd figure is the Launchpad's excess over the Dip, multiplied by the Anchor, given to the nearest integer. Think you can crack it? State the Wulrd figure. -13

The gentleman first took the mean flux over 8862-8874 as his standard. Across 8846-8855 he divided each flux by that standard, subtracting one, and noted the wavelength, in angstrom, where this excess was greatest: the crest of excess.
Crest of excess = 8852.5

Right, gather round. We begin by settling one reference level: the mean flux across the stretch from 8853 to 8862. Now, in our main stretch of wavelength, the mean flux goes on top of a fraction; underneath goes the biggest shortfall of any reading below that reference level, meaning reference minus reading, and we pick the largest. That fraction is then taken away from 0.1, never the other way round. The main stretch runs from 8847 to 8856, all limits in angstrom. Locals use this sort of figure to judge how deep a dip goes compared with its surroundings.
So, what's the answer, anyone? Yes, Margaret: -4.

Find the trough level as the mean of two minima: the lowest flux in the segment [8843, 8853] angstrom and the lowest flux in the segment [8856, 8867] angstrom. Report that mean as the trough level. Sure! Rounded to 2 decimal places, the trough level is 6.64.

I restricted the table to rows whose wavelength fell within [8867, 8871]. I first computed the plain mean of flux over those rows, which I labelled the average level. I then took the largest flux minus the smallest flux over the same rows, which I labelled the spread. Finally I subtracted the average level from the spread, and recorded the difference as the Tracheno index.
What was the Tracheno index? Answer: -5.1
